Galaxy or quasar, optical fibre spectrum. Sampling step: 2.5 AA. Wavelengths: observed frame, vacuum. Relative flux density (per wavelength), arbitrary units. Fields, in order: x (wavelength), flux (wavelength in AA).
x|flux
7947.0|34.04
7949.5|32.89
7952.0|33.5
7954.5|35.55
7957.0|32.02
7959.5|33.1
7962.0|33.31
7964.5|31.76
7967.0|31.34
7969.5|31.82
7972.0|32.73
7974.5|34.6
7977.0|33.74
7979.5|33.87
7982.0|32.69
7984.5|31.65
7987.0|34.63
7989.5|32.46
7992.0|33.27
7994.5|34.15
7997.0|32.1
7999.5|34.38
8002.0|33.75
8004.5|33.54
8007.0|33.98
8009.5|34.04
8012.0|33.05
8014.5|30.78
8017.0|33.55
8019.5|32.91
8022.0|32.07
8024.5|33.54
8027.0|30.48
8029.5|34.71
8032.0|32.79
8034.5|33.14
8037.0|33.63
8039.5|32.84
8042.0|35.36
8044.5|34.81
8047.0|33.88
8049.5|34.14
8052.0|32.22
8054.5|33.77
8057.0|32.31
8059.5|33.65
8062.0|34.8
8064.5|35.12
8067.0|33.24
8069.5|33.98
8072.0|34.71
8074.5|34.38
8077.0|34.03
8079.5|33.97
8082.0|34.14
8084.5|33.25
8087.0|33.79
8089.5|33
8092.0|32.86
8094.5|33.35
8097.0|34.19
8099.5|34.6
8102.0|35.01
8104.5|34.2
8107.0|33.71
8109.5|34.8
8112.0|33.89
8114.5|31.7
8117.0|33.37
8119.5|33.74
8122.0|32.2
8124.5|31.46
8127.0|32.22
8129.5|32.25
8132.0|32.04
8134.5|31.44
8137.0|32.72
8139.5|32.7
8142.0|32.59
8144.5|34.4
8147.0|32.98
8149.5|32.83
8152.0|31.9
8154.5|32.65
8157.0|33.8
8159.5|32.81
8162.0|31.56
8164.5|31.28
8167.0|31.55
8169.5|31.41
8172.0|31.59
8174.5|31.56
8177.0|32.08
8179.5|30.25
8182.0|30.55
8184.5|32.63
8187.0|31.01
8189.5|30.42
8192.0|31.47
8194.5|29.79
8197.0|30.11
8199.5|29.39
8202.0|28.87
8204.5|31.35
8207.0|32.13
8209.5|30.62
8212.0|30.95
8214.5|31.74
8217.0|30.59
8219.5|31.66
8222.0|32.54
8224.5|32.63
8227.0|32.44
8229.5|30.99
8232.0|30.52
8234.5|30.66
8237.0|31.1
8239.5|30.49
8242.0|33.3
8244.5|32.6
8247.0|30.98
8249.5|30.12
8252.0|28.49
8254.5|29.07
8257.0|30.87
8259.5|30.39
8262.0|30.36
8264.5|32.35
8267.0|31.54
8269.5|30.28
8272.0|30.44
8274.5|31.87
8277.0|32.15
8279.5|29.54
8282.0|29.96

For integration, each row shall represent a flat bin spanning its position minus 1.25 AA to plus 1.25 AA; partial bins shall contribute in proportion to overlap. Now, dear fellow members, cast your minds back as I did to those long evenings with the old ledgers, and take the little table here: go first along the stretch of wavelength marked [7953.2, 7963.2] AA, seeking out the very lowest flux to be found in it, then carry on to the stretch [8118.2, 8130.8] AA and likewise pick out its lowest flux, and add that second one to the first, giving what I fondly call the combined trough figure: 63.5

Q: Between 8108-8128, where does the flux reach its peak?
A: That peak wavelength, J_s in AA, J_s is 8109.5 AA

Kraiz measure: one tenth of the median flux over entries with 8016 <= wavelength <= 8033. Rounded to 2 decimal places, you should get 3.29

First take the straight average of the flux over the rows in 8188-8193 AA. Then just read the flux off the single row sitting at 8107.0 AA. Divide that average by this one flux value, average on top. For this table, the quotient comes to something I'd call 0.92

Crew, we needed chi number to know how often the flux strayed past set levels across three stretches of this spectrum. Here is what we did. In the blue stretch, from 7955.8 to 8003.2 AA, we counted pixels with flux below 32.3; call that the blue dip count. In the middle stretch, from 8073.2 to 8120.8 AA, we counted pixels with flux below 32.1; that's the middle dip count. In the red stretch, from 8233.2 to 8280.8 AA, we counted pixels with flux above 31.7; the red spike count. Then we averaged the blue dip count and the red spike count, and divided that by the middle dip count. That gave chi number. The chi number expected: 5.5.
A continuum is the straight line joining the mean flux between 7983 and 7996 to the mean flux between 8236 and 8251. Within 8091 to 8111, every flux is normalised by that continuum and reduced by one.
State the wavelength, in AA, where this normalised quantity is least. 8092.0 AA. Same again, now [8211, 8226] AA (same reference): 8217.0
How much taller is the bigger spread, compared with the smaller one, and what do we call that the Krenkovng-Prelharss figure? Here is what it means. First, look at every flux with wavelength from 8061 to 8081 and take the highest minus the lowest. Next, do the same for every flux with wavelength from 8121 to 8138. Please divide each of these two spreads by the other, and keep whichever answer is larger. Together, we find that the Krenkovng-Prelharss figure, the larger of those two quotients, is 1.5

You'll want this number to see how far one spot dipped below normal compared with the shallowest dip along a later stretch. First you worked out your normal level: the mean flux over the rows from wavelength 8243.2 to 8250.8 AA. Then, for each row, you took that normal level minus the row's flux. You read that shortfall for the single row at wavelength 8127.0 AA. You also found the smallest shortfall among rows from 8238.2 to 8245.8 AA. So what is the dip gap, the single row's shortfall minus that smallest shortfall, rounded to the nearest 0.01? 1.08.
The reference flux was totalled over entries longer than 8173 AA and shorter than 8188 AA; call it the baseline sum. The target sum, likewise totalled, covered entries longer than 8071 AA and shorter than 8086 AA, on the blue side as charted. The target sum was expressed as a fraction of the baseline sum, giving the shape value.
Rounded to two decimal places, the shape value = 1.09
